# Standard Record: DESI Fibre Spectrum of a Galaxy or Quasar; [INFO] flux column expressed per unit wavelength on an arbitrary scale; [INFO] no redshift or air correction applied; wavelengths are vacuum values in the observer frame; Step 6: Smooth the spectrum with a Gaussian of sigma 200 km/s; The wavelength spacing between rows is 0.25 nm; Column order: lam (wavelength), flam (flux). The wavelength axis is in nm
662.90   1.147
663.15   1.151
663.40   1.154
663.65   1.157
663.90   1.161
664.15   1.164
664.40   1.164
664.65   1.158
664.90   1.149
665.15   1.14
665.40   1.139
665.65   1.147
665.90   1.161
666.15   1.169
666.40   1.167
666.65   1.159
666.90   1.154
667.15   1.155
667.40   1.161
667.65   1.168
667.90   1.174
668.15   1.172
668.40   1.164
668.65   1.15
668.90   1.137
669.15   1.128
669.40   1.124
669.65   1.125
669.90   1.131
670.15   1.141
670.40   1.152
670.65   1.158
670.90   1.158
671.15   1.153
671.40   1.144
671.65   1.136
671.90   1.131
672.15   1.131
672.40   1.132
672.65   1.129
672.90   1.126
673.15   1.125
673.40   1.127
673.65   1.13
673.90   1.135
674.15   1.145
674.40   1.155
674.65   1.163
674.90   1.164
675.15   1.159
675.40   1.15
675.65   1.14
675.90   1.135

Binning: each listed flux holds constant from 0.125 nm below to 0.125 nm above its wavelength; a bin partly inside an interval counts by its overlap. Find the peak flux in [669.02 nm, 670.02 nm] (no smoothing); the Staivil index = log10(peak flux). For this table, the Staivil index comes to 0.053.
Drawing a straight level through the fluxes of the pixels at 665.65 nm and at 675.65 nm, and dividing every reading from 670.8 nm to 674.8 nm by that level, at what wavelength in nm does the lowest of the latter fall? 673.15 nm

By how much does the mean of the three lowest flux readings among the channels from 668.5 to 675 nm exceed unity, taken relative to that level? 0.125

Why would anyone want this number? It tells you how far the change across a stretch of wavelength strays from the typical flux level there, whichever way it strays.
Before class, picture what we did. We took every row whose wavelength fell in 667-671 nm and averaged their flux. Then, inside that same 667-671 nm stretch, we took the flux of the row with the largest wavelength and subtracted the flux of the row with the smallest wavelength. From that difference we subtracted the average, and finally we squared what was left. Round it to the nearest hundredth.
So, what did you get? 1.32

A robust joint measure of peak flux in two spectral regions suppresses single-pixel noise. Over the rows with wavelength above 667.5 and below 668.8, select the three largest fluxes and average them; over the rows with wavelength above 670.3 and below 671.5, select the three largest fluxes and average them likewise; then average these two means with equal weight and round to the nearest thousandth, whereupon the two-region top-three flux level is 1.164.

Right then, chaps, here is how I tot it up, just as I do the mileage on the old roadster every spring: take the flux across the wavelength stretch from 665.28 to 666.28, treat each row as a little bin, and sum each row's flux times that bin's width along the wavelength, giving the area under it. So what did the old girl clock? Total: 1.15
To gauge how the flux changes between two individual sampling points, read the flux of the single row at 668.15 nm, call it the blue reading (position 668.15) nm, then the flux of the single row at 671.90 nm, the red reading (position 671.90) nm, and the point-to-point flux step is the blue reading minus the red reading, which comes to 0.04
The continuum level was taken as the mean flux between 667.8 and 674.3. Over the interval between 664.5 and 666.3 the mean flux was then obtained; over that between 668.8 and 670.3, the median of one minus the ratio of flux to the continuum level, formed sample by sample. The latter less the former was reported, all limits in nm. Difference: -1.14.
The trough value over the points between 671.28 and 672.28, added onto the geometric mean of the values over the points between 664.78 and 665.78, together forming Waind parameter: 2.275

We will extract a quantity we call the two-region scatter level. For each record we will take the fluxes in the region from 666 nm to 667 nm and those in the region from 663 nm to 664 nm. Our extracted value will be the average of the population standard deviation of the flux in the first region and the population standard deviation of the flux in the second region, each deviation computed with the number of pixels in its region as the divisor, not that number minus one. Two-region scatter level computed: 0.0049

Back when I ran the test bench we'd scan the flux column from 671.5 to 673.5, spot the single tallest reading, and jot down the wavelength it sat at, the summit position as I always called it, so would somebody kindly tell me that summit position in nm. 671.65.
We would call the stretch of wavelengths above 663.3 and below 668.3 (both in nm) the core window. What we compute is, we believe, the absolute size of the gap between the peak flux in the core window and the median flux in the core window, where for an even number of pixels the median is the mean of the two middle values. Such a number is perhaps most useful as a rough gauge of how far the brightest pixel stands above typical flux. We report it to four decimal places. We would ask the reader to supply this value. 0.0140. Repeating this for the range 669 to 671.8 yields 0.0170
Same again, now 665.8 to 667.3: 0.0090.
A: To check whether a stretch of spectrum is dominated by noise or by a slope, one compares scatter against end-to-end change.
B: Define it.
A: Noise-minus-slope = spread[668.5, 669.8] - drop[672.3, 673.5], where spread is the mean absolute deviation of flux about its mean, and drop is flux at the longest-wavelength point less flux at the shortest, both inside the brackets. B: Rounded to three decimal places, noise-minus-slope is 0.014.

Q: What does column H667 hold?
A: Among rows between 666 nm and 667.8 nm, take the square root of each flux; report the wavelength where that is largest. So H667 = 666.15 nm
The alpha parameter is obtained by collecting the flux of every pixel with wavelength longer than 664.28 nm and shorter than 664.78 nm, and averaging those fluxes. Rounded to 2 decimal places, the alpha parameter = 1.16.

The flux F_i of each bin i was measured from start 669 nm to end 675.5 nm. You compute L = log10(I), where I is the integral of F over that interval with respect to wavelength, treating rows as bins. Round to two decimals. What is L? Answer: 0.87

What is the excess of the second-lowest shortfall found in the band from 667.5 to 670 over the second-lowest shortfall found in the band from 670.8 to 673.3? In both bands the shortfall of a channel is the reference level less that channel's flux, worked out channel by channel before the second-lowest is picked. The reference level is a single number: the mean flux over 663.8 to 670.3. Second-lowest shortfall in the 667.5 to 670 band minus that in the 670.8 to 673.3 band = -0.019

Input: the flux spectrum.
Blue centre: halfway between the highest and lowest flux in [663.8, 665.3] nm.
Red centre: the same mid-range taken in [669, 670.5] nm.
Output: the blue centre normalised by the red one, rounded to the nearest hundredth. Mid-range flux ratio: 1.01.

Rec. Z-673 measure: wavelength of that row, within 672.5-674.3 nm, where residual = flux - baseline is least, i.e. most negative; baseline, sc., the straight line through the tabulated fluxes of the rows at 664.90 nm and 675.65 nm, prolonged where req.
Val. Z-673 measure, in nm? 673.15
